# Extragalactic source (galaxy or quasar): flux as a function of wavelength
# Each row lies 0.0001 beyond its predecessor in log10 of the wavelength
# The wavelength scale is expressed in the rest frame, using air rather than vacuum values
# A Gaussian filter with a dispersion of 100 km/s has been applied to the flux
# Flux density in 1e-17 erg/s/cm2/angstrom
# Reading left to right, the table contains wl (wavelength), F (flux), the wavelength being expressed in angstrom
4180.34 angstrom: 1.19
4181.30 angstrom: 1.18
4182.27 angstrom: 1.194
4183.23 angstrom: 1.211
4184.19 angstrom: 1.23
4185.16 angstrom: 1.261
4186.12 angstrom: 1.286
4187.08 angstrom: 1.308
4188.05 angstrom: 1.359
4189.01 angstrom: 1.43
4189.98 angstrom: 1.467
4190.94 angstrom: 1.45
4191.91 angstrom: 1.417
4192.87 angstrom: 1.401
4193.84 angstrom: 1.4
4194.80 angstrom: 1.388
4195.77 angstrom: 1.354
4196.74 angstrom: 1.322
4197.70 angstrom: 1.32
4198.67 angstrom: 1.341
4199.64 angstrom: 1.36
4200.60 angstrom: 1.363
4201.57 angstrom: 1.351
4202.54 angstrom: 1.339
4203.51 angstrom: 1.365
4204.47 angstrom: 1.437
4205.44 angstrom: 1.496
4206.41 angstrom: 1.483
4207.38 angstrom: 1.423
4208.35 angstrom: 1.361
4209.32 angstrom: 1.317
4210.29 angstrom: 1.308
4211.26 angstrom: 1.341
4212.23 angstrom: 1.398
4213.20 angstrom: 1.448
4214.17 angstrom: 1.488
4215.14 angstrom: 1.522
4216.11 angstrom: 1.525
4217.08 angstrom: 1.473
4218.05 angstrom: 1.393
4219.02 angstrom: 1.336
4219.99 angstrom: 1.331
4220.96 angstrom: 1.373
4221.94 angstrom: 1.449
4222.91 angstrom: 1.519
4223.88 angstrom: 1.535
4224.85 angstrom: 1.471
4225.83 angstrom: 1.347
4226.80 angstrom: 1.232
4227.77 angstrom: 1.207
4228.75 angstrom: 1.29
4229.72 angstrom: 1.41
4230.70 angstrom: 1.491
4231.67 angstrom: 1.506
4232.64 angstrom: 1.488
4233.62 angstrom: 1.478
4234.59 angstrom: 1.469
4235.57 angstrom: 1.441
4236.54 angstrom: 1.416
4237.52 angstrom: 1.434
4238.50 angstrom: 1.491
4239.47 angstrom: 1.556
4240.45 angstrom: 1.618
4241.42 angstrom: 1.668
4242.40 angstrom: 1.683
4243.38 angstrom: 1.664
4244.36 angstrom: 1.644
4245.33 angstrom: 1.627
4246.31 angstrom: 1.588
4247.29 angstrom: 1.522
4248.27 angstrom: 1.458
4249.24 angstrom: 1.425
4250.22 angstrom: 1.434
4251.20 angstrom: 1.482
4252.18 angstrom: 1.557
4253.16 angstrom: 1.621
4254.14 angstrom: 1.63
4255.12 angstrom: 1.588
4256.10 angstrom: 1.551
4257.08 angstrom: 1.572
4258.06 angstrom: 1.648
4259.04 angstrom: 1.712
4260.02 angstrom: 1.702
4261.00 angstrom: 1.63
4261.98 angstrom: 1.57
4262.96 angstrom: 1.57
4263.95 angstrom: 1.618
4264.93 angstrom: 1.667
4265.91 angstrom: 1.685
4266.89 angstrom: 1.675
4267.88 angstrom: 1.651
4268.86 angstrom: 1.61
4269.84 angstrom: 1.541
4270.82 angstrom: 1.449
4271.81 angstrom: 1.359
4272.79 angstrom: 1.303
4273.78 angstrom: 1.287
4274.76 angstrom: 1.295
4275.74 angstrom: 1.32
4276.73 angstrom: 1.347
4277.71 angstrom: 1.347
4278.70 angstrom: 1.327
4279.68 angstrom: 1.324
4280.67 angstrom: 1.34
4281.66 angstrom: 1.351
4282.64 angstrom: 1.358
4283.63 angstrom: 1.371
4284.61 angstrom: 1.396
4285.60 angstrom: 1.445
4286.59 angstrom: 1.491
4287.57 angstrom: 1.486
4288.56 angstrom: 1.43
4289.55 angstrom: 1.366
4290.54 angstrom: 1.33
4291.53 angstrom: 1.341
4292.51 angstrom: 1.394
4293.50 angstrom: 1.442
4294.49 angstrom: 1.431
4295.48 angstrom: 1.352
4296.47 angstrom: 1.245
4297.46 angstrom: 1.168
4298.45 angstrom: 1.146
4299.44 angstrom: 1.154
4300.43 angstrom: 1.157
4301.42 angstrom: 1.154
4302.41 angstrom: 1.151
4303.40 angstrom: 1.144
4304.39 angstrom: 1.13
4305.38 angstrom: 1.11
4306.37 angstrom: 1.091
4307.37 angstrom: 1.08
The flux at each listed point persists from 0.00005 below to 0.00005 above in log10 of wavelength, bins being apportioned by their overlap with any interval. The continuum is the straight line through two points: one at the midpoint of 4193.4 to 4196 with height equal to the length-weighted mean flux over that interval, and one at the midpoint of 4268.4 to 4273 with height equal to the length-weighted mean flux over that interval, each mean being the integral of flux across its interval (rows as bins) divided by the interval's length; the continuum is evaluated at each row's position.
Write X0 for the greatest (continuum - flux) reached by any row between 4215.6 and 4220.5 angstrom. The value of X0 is 0.08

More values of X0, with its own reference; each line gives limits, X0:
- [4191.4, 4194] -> -0.02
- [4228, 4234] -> 0.13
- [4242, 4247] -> -0.15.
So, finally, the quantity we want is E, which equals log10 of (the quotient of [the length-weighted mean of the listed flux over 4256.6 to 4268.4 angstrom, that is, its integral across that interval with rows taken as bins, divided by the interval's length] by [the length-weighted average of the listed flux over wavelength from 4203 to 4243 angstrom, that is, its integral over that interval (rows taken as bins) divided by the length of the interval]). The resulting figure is 0.06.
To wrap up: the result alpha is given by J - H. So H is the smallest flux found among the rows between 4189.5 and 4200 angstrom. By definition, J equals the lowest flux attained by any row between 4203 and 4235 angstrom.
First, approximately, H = 1.32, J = 1.207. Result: -0.1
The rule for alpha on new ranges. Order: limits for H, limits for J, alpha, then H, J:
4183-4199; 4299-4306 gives -0.1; 1.211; 1.11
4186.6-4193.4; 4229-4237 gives 0.1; 1.308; 1.41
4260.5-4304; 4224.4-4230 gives 0.1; 1.144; 1.207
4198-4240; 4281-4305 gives -0.1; 1.207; 1.13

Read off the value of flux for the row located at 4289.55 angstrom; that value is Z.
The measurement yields 1.366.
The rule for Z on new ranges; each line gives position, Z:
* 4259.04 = 1.712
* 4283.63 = 1.371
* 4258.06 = 1.648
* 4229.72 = 1.41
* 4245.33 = 1.627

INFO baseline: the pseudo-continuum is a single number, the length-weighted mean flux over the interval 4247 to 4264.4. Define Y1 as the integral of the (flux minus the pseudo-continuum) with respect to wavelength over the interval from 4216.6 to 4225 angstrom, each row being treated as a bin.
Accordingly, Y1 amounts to -1.2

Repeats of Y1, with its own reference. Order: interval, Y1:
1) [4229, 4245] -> -0.7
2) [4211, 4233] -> -3.4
